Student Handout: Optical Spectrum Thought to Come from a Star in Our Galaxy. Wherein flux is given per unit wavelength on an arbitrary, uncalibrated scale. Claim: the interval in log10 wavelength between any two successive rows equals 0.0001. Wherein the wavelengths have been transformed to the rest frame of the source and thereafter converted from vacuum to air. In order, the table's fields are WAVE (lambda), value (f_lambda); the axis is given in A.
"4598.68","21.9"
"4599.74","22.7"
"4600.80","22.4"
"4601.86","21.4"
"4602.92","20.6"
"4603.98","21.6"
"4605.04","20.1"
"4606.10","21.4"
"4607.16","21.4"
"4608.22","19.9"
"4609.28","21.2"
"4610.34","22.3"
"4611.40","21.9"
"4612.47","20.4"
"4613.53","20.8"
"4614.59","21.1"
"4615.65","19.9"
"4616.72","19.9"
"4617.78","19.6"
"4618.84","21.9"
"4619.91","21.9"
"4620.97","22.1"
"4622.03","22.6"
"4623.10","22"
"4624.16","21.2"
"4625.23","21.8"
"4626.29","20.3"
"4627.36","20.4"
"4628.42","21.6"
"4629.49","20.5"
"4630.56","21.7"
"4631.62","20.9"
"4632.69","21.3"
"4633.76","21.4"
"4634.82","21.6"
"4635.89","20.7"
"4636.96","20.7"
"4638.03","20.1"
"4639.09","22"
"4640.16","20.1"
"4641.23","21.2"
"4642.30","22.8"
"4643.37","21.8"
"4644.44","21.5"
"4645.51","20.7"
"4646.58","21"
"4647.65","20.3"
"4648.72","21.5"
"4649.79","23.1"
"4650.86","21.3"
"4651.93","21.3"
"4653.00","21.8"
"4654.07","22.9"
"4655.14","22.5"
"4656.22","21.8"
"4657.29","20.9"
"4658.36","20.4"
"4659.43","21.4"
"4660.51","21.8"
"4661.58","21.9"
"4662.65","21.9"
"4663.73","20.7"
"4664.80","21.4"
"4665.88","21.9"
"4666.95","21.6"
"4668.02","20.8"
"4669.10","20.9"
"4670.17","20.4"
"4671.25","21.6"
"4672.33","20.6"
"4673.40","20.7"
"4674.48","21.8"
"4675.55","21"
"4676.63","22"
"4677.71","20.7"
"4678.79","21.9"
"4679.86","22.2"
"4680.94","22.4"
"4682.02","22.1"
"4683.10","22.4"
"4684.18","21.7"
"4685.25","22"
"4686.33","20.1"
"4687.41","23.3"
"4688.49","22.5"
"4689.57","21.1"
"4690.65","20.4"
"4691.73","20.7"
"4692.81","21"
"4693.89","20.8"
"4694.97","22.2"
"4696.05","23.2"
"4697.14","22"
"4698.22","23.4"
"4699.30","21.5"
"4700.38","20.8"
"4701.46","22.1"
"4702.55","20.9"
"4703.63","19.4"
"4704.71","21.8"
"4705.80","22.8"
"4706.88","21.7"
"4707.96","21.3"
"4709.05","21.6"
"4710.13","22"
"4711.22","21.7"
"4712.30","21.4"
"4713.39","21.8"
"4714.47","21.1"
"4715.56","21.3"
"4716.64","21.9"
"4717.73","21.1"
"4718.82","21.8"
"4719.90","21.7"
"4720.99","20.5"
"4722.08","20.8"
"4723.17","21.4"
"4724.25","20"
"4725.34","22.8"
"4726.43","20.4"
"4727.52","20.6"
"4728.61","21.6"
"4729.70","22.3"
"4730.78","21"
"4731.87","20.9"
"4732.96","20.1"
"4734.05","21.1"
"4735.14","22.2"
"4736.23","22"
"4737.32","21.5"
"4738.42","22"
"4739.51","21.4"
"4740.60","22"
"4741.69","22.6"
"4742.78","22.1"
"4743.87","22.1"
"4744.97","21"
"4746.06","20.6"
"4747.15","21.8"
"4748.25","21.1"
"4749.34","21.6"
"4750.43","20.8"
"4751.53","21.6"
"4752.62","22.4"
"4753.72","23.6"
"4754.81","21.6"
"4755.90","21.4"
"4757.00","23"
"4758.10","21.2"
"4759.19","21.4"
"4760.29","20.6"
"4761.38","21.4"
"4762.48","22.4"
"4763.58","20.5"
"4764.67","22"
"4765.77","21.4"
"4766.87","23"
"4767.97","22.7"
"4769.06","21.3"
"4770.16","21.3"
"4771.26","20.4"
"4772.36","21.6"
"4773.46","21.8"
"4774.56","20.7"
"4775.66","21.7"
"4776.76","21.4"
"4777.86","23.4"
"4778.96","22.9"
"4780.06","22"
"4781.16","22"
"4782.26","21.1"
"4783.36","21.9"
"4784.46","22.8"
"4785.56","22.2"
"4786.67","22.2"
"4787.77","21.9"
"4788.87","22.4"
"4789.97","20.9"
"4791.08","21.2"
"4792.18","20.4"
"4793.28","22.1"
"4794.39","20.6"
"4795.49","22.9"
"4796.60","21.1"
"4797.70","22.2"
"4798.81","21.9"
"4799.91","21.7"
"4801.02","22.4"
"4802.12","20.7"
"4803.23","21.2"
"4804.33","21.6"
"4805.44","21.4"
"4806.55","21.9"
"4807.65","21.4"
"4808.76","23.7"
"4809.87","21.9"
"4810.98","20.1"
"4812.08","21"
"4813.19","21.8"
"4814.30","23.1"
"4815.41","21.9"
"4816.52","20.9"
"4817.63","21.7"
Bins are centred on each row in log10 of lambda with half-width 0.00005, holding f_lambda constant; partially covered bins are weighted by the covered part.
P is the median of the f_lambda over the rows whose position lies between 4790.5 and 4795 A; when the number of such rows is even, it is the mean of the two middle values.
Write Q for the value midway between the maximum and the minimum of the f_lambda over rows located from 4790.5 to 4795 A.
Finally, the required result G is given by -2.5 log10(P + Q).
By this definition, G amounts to -4.06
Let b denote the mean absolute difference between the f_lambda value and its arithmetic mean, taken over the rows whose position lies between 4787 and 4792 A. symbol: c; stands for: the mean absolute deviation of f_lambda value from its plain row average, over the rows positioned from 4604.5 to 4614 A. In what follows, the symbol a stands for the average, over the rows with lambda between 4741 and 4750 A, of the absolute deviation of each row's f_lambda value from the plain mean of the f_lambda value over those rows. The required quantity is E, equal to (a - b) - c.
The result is -0.7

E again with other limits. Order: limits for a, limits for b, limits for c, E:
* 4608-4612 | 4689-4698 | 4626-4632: -0.5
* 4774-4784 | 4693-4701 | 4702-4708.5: -1.0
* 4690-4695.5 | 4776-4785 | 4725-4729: -1.0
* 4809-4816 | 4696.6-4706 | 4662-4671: -0.7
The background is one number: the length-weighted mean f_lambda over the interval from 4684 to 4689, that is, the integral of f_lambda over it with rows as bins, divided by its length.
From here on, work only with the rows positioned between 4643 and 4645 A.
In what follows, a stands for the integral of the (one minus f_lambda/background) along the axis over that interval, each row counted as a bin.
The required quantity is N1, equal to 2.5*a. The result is 0.08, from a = 0.03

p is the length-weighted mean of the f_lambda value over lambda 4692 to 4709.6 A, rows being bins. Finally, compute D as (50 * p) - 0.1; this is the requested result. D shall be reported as 1082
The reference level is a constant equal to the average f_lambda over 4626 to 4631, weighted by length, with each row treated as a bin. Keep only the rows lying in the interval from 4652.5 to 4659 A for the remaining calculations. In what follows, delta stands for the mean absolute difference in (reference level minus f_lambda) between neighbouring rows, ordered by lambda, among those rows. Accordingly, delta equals 0.72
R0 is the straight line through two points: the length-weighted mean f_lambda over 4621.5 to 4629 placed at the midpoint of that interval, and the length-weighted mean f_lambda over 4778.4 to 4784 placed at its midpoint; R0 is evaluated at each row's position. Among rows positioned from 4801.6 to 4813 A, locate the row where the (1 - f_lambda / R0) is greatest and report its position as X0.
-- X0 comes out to 4810.98 A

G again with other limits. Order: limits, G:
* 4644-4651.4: -4.08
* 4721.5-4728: -4.06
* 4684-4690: -4.10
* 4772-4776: -4.08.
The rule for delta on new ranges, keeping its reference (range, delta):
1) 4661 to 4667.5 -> 0.54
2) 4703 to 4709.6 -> 1.04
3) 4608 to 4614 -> 0.94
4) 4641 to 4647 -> 0.80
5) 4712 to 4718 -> 0.54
